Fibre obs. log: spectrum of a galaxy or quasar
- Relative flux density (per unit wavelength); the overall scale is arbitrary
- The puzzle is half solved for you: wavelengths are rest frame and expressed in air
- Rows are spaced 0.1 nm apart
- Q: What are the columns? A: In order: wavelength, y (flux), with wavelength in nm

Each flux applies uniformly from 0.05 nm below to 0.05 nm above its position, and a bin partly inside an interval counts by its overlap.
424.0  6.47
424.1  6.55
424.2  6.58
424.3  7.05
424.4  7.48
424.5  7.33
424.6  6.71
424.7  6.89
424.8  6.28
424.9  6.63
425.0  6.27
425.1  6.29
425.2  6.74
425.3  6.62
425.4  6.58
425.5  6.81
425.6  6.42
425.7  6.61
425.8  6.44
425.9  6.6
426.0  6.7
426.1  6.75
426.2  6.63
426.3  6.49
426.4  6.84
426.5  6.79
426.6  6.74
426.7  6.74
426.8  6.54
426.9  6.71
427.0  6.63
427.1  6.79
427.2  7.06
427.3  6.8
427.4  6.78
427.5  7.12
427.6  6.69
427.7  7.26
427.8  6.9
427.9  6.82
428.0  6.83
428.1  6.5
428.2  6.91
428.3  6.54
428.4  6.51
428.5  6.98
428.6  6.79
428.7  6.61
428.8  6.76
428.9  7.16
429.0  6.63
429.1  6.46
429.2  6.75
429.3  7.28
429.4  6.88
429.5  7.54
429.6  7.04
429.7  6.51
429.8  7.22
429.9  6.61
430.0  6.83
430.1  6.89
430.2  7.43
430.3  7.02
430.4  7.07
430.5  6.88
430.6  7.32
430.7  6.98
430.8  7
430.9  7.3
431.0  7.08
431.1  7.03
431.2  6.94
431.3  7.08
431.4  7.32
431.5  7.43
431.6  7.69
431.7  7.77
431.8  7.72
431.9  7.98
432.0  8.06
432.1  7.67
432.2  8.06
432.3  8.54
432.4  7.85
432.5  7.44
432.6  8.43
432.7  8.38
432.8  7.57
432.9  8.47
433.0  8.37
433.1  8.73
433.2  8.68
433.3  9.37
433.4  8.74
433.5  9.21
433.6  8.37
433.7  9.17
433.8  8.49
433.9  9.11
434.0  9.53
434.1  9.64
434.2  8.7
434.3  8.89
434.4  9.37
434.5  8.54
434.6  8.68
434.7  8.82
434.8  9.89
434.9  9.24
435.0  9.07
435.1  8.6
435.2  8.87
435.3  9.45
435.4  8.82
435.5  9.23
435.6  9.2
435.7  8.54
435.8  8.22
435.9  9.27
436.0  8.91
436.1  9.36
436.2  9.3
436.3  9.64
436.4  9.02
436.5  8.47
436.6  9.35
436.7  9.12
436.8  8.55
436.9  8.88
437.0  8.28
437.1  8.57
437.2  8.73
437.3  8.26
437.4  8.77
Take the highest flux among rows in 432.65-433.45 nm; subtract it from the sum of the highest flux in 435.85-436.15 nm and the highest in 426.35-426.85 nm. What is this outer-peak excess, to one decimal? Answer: 6.8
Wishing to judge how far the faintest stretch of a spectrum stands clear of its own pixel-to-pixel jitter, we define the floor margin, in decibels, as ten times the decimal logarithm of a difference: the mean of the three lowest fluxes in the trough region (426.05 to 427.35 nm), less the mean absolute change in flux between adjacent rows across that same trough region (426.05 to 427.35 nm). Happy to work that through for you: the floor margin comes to 8.06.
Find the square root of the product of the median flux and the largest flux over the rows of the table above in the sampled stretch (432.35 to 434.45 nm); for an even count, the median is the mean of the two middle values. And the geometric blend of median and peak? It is 9.16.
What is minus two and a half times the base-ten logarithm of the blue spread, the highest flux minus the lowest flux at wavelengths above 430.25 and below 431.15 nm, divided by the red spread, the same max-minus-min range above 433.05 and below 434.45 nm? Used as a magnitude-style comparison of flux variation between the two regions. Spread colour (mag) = 1.15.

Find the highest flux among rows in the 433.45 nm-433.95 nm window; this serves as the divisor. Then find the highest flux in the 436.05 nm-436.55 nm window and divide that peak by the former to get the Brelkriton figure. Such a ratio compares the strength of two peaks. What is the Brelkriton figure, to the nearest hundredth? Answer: 1.05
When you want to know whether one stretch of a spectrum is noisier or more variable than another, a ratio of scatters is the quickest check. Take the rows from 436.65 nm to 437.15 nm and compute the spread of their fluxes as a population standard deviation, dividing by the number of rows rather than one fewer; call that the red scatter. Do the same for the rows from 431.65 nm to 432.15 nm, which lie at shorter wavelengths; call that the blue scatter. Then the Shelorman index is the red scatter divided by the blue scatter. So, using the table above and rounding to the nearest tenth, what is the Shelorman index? 1.9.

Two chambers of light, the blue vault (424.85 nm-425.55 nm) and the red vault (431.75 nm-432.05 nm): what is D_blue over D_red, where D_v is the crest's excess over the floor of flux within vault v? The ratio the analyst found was 1.6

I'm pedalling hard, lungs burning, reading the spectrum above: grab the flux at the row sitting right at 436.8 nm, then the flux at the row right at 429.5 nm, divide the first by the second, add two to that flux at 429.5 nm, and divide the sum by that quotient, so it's 8.41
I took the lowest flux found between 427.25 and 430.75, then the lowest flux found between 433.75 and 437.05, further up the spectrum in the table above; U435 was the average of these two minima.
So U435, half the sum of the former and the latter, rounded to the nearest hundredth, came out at 7.34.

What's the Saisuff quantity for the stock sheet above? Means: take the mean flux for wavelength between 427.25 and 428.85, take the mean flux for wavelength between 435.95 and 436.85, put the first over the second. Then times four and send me 3.0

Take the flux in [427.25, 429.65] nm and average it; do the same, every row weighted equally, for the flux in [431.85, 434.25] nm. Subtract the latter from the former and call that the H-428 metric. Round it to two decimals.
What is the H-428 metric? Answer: -1.67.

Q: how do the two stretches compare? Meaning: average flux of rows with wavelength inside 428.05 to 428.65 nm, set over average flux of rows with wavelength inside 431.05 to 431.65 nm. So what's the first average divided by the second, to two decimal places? 0.93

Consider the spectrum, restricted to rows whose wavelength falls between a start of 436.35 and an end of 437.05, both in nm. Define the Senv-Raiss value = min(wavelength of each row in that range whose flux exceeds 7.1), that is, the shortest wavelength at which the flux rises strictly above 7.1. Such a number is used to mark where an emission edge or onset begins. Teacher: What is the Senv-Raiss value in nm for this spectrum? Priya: 436.4 nm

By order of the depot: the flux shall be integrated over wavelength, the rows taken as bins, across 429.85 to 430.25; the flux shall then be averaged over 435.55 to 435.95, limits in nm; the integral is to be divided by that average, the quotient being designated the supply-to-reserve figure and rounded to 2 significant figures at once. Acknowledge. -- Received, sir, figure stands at 0.32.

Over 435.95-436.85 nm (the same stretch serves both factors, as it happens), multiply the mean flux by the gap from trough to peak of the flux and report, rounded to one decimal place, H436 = 10.6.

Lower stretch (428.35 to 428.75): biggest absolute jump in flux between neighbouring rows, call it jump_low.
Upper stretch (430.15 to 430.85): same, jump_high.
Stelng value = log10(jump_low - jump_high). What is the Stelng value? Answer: -1.5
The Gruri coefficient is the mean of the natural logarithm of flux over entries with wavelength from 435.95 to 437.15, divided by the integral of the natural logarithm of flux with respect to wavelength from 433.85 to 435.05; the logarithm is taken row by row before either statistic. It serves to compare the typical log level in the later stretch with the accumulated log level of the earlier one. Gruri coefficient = 0.826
